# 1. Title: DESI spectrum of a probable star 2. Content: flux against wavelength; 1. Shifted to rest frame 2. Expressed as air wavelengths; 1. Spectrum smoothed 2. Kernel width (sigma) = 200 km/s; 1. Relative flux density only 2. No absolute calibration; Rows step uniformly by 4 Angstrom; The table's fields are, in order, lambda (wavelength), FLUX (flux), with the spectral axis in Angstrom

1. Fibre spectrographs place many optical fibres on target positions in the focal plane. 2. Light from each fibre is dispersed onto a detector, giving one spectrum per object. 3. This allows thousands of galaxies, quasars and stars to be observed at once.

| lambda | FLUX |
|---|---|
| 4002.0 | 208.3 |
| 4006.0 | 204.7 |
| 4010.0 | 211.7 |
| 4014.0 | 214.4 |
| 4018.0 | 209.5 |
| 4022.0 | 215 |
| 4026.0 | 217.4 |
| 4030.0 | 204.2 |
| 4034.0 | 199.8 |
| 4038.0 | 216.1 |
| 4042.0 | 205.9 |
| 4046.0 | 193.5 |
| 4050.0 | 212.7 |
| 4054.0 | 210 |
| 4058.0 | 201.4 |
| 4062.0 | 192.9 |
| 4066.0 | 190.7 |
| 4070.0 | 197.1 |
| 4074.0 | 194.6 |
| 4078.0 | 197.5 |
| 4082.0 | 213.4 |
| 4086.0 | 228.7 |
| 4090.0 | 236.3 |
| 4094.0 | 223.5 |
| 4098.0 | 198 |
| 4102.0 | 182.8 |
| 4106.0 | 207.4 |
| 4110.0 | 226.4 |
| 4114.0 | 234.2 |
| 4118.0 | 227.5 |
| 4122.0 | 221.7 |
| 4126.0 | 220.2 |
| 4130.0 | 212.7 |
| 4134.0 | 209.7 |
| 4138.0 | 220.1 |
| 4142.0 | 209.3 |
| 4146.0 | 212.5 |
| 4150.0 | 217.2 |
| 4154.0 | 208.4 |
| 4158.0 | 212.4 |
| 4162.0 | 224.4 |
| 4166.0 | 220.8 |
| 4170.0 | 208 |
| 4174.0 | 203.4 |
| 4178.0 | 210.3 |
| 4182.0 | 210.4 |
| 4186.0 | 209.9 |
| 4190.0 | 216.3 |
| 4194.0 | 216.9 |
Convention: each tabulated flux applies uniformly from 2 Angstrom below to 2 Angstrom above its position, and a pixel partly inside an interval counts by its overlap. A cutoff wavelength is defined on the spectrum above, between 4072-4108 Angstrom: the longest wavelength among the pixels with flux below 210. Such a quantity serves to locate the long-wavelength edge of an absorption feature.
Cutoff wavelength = 4106.0 Angstrom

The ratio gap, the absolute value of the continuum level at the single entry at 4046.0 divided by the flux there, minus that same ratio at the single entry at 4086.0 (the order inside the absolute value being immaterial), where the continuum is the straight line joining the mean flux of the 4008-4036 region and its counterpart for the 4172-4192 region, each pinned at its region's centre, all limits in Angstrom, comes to 0.17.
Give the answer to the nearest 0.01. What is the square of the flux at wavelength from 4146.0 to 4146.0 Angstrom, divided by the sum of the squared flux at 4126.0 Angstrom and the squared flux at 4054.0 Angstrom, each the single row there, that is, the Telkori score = 0.49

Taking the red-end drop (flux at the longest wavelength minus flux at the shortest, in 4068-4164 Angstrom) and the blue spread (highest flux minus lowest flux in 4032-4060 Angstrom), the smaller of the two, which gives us 23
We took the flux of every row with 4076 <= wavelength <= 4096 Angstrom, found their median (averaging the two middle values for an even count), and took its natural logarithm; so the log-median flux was 5.41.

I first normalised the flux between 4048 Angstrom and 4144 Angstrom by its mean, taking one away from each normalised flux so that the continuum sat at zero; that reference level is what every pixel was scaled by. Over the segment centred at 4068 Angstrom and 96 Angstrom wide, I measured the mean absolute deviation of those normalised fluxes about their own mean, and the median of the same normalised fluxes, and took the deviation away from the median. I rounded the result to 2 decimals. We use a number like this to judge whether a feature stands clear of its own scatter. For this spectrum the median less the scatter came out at -0.08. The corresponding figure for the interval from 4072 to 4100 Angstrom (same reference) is -0.06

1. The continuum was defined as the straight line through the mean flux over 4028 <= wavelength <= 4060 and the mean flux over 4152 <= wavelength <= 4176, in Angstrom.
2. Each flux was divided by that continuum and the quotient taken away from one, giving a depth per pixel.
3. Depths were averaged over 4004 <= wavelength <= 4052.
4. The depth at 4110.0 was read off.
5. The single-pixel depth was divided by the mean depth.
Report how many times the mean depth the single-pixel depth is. 3.8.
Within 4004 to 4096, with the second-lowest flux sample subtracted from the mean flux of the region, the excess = 15.4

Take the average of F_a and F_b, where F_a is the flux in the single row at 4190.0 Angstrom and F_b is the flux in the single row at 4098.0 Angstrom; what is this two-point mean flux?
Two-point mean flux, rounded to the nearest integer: 207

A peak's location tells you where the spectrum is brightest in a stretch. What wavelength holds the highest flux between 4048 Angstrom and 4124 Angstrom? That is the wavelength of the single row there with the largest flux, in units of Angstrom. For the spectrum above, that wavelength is 4090.0 Angstrom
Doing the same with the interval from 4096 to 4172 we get 4114.0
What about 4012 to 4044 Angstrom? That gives 4026.0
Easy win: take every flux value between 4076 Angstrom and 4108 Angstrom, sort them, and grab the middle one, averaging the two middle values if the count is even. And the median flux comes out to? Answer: 210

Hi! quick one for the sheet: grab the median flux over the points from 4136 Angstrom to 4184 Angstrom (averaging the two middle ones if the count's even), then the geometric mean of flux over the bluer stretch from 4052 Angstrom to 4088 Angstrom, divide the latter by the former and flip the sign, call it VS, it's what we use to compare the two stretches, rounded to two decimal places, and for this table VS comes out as -0.96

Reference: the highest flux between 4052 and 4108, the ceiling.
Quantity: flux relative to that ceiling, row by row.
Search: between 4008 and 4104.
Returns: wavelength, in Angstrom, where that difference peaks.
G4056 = 4090.0 Angstrom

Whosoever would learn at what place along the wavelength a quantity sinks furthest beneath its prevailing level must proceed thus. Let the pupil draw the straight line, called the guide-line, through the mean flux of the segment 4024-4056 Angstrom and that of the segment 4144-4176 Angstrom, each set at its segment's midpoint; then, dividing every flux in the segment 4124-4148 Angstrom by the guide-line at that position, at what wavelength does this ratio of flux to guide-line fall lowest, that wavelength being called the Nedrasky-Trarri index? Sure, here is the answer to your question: 4142.0 Angstrom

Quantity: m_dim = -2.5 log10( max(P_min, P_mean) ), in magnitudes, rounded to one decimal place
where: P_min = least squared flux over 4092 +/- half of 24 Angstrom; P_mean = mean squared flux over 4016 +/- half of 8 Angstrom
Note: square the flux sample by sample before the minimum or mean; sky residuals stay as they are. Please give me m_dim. -11.6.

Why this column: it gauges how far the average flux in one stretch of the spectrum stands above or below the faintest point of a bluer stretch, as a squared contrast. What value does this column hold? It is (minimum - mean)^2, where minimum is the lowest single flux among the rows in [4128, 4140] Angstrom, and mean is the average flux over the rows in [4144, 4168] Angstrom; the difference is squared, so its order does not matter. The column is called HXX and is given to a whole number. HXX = 39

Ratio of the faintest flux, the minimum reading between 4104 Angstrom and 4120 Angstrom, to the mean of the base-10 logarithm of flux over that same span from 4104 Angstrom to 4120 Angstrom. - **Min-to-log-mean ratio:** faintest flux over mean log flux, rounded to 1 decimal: 88.3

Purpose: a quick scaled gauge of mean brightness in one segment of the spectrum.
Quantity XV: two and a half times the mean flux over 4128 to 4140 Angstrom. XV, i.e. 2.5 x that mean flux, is 535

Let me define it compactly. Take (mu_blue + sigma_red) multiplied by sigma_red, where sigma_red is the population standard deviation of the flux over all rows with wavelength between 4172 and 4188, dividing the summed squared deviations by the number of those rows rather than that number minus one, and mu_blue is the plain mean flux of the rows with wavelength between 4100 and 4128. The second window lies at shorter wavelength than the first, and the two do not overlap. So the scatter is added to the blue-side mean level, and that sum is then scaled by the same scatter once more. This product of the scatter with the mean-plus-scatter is 649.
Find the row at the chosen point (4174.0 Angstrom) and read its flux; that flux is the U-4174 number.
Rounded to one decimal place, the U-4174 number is 203.4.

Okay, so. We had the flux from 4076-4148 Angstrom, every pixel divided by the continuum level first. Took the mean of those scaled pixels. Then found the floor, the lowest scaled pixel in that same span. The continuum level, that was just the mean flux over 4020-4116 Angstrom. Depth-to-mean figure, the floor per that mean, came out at 0.848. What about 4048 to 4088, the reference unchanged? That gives 0.935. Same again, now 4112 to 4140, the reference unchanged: 0.949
